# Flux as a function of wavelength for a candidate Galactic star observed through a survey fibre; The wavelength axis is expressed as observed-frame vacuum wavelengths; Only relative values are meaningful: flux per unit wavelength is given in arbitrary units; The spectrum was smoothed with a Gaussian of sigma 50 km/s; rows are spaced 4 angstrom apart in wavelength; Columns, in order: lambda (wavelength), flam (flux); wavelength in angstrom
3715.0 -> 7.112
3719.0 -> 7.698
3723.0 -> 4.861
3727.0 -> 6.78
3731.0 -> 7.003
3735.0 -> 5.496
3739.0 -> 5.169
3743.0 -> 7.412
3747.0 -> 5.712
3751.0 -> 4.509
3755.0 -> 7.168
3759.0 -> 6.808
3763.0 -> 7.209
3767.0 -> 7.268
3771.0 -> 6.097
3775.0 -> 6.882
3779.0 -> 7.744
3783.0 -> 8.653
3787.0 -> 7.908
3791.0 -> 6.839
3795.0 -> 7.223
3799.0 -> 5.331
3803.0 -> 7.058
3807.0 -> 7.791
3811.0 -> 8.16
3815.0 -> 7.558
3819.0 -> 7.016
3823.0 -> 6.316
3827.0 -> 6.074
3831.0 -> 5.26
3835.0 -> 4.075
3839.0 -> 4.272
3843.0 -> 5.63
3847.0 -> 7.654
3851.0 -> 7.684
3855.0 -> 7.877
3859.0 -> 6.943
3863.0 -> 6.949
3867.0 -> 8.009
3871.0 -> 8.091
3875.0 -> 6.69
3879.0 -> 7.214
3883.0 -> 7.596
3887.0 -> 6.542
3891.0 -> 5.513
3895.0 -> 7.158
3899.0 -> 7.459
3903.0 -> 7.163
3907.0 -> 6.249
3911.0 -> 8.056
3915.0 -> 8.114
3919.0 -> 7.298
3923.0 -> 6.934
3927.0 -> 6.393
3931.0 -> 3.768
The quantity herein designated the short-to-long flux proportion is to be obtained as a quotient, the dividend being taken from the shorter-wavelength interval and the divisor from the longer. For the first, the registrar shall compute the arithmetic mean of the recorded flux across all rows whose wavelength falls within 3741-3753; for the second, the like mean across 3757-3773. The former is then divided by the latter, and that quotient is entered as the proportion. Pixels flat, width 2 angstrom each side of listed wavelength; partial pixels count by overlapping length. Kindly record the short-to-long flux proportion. 0.86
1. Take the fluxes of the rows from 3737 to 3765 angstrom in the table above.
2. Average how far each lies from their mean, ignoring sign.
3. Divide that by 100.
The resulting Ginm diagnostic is 0.0099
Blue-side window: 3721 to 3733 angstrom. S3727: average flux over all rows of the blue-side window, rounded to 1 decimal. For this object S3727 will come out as 6.2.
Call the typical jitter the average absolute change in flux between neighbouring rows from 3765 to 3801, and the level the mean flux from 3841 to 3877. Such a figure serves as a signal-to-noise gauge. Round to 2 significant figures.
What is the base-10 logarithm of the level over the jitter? 0.87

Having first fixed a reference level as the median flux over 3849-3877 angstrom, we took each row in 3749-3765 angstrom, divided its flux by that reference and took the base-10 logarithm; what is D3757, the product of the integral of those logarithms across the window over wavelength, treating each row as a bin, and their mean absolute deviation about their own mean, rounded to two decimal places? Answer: -0.10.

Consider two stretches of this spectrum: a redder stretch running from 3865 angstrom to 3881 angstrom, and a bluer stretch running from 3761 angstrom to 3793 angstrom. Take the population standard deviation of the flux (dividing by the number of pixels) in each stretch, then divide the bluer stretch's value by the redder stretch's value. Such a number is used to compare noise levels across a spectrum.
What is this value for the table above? 1.3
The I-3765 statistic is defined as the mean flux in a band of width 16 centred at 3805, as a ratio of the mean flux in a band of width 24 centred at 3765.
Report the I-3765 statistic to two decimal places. 1.03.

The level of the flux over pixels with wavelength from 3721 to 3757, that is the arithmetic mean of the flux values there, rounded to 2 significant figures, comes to 6.0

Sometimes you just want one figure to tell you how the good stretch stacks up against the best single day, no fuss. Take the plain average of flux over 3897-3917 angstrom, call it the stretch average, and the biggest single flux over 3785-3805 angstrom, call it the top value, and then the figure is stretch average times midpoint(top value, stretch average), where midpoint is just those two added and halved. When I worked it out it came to 56.7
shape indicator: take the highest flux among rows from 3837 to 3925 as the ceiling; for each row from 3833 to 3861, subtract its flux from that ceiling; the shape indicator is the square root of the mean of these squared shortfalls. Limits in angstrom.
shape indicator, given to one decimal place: 2.4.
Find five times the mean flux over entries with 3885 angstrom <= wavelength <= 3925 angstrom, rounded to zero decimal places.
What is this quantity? 35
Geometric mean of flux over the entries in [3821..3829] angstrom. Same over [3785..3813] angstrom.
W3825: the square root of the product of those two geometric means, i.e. 6.64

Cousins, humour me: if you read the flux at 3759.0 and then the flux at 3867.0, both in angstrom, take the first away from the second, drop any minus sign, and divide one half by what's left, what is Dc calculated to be 0.42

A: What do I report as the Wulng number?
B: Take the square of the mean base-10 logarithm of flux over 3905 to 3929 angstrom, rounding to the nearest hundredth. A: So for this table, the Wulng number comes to 0.73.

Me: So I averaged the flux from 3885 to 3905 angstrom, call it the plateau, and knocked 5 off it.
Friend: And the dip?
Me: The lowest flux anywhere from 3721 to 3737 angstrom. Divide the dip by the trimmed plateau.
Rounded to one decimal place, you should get 2.8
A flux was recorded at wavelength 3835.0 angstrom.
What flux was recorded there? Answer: 4.075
